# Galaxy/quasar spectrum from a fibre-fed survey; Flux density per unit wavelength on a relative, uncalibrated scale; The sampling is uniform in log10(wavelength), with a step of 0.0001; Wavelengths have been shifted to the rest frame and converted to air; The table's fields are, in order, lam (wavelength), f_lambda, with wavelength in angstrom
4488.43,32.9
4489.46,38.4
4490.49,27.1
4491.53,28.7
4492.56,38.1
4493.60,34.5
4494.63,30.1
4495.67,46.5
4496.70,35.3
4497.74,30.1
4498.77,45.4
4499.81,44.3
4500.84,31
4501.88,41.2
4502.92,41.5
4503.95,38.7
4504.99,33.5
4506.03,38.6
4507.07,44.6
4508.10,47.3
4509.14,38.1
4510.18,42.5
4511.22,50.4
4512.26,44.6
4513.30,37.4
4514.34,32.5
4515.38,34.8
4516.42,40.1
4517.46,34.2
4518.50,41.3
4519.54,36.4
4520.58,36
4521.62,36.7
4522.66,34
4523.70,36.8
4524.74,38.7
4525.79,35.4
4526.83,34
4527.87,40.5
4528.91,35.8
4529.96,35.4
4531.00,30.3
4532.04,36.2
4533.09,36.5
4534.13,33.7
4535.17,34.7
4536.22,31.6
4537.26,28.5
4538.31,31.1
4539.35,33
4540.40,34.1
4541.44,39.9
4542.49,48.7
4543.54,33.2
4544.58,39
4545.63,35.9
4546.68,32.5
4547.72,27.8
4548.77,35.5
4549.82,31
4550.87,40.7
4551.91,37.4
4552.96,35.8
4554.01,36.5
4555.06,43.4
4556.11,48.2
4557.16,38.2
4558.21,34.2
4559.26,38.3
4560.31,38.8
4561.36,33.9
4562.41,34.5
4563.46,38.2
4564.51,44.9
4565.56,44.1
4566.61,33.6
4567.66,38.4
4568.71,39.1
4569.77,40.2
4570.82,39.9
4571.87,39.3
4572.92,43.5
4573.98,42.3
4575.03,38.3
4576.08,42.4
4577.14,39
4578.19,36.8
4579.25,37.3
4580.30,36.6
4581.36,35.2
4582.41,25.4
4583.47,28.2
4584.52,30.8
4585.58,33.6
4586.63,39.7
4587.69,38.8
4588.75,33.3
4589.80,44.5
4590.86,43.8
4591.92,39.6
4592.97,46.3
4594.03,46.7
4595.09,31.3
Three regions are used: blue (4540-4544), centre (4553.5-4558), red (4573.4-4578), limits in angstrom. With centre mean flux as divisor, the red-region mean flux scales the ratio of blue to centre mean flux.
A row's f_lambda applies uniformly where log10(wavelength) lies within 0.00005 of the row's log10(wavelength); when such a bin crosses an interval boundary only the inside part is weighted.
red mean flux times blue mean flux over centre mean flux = 38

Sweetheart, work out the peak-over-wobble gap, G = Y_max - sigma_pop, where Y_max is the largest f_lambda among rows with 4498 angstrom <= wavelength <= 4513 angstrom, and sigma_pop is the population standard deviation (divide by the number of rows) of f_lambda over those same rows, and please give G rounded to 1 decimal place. 45.3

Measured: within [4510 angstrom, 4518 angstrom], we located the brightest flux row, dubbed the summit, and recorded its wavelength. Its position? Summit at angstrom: 4511.22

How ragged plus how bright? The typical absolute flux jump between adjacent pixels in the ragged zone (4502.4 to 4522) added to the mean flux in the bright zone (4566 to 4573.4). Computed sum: 44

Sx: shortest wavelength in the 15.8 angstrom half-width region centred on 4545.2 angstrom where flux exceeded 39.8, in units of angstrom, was 4541.44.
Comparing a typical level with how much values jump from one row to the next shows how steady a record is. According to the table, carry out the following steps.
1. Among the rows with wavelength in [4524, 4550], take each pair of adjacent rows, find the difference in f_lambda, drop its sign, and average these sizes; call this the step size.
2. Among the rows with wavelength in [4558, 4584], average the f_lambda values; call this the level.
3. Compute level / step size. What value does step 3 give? 8.8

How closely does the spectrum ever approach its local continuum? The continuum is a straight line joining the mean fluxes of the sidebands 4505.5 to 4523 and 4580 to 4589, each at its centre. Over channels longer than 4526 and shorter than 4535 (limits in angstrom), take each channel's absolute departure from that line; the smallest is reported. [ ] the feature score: 1.3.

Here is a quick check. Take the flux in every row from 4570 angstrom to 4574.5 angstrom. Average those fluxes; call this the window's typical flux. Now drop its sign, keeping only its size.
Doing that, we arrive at 41.2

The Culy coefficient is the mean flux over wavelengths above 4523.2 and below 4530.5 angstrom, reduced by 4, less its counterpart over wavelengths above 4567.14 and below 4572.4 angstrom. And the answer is -7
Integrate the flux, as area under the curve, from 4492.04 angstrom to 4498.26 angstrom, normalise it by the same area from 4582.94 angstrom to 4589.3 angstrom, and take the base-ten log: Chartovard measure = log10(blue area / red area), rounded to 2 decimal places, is 0.01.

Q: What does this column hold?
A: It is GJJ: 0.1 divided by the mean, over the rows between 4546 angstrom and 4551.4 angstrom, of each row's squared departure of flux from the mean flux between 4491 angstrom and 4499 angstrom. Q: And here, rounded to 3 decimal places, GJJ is 0.004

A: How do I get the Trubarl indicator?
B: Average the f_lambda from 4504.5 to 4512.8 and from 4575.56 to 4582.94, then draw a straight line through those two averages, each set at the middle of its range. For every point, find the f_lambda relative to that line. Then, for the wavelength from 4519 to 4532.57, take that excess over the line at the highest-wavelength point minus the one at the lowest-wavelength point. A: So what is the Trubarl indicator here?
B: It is 1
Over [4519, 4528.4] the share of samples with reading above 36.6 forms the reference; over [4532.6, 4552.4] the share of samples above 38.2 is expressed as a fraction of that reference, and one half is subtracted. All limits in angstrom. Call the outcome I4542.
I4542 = 0.0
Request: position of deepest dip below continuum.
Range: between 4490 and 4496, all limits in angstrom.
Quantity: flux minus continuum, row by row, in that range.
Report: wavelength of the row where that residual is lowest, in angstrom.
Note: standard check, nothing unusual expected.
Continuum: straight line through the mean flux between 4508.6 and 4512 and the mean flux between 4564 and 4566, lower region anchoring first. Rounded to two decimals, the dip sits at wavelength 4490.49 angstrom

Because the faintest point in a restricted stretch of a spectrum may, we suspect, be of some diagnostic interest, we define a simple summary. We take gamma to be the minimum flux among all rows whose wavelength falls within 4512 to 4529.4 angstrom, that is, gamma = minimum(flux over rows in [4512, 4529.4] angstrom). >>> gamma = 32.5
